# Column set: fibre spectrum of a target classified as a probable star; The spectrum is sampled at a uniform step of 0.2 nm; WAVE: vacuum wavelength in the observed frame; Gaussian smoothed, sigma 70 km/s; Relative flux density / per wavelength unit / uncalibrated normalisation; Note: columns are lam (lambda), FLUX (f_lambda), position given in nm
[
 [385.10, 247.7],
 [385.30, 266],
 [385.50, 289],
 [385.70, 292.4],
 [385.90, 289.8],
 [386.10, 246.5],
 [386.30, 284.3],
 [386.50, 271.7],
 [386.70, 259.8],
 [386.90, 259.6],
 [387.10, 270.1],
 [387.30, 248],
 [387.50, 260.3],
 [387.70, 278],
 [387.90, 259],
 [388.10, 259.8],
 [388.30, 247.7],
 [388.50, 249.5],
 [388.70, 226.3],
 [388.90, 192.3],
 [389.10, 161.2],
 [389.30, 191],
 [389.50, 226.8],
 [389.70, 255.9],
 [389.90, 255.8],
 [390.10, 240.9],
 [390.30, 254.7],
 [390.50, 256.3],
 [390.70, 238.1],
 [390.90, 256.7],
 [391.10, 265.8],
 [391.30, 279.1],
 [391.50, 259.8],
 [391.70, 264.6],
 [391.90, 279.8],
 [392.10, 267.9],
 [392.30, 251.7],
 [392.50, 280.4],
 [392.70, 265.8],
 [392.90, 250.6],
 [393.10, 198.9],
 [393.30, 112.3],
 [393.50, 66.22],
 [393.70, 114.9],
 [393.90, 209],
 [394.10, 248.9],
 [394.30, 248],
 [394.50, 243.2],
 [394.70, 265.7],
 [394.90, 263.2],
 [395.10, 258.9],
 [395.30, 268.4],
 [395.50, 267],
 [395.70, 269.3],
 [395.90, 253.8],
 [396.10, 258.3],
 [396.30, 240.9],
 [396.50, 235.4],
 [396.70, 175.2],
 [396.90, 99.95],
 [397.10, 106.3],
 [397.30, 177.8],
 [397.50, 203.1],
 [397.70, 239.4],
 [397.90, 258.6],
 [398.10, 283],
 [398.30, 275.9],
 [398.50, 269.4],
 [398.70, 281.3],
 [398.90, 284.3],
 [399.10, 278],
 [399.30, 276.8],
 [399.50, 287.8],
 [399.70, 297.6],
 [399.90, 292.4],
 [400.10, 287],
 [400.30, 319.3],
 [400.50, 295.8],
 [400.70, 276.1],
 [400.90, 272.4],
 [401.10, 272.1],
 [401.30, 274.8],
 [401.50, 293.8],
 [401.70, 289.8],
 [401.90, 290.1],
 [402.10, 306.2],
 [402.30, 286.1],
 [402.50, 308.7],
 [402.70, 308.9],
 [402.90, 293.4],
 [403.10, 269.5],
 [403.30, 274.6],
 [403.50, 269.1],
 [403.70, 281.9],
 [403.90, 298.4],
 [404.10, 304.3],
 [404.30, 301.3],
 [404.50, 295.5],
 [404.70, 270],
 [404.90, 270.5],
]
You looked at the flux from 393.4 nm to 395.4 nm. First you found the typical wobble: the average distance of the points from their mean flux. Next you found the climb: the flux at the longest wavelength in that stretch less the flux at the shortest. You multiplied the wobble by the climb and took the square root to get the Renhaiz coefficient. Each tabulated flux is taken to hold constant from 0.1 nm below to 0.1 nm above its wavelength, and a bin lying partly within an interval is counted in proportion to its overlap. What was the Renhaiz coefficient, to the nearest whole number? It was 104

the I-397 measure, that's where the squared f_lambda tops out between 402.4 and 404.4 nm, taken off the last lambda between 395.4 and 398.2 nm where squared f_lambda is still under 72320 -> -4.80 nm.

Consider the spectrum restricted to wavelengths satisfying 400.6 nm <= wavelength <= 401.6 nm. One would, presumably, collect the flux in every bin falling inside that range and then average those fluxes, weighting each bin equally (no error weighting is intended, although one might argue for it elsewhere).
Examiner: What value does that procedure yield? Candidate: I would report 278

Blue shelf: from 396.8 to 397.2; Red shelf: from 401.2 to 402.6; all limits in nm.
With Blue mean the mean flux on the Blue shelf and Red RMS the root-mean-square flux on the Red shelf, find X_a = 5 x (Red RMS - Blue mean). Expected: 949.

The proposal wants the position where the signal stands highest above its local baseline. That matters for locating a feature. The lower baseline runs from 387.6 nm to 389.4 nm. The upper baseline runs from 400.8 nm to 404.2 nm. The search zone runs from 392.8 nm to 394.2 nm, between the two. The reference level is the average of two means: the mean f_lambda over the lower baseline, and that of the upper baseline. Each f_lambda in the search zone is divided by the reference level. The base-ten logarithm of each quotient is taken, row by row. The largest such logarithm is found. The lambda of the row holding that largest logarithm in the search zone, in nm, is 392.90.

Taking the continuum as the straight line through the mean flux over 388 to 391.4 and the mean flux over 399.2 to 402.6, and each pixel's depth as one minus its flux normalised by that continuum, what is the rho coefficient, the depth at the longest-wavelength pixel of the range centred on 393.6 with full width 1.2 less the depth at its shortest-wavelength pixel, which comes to -0.2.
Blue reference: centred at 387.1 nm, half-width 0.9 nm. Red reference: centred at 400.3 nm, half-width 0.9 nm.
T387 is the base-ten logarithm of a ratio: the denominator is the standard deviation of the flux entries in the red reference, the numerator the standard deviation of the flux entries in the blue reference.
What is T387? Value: -0.1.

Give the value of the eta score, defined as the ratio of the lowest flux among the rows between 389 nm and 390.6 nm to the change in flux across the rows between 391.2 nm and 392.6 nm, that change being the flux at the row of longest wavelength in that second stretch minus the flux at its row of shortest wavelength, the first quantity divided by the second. 124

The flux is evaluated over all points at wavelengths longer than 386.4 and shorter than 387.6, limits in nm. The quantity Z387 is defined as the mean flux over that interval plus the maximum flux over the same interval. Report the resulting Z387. 533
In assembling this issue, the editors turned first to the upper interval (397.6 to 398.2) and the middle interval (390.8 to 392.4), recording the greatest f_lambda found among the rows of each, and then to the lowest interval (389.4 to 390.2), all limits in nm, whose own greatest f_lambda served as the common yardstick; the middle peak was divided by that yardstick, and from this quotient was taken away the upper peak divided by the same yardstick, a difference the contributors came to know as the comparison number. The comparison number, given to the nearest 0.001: -0.013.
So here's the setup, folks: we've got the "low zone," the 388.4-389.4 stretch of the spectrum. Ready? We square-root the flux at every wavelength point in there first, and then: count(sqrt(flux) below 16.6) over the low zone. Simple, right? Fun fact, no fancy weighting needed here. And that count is 5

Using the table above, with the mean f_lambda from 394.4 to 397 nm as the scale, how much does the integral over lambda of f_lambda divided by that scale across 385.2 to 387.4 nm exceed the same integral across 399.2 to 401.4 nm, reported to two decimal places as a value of -0.15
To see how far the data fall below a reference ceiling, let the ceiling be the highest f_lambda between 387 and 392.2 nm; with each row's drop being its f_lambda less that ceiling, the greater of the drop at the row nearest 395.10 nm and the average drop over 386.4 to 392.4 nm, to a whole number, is -21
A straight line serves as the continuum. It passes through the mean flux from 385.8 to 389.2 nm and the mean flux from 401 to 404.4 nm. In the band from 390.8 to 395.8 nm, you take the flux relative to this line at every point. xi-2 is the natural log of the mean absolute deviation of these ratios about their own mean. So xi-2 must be -1.9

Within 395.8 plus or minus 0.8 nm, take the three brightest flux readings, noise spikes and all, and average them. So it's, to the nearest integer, 268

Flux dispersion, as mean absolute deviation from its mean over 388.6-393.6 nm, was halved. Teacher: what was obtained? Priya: 19.2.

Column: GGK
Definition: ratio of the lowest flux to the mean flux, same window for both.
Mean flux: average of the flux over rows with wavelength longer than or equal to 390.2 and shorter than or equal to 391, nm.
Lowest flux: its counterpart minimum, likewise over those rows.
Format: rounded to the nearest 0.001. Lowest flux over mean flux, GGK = 0.947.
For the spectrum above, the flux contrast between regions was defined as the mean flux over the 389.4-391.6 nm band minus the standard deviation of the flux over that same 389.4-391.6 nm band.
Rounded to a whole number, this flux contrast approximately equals 240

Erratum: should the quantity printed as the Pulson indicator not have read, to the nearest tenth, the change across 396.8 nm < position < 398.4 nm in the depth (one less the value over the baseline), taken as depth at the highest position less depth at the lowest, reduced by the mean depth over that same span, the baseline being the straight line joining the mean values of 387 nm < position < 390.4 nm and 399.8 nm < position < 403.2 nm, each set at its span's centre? -0.9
